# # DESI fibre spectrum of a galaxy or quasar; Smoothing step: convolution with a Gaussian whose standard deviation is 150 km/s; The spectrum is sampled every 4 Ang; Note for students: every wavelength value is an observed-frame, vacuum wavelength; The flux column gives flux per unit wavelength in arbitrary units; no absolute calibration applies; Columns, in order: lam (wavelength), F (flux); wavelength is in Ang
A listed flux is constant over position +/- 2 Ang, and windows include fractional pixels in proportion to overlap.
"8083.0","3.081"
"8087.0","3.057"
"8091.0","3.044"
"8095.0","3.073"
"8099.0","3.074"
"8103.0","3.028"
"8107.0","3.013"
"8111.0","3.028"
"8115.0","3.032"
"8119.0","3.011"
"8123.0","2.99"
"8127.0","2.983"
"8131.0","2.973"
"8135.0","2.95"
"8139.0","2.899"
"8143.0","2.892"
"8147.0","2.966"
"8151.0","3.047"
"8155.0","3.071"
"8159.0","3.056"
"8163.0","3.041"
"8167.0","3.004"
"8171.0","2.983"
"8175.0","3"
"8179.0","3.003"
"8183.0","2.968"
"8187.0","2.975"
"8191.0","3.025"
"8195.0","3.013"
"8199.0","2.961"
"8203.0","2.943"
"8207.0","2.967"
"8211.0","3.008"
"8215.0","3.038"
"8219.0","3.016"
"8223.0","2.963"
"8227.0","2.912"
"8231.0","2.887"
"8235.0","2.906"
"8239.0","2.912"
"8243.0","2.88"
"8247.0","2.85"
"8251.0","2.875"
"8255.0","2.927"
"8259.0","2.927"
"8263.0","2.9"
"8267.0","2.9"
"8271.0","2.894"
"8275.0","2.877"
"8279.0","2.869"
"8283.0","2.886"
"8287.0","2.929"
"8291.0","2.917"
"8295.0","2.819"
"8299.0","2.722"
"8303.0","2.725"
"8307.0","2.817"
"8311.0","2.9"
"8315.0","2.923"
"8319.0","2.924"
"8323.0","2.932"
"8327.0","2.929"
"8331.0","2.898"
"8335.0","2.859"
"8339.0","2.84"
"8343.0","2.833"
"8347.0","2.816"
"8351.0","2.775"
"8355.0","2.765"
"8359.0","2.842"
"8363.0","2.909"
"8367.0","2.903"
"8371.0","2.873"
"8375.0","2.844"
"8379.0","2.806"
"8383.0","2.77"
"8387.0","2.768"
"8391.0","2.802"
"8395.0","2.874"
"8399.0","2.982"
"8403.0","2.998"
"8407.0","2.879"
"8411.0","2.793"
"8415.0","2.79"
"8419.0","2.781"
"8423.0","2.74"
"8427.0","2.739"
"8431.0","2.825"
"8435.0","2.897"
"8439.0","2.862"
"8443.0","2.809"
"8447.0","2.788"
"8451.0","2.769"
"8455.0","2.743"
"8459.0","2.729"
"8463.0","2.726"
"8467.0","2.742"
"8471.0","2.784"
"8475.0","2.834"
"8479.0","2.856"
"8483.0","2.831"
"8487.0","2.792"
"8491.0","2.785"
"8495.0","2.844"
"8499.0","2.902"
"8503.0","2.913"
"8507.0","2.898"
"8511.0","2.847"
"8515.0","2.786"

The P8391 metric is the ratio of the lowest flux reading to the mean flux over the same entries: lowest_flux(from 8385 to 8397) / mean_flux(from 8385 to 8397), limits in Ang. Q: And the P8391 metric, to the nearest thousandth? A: 0.983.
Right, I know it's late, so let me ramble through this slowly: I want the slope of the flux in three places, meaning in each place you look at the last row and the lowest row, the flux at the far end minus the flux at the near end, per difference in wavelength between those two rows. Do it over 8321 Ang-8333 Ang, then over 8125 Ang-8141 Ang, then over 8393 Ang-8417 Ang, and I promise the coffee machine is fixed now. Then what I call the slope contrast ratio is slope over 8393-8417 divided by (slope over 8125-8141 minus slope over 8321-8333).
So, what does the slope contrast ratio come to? 1.5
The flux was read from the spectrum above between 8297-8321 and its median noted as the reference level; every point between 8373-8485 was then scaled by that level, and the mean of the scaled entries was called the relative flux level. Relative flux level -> 0.98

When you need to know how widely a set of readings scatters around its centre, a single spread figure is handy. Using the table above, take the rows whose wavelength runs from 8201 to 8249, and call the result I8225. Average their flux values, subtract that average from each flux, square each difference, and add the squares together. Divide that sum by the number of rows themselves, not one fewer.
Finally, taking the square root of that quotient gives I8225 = 0.057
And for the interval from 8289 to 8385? 0.063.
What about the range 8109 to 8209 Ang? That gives 0.044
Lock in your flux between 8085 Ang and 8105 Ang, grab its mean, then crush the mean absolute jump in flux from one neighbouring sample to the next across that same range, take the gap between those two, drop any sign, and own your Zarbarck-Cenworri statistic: 3.03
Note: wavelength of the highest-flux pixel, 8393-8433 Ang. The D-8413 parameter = 8403.0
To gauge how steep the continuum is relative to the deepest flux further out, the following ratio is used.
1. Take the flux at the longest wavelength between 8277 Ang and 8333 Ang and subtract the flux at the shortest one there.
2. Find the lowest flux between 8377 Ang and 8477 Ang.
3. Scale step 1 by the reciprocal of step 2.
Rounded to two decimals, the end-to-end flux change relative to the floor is 0.01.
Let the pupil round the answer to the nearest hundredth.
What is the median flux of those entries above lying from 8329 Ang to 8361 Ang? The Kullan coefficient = 2.84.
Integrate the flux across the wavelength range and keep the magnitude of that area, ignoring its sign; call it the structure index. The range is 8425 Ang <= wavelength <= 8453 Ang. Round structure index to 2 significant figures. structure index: 79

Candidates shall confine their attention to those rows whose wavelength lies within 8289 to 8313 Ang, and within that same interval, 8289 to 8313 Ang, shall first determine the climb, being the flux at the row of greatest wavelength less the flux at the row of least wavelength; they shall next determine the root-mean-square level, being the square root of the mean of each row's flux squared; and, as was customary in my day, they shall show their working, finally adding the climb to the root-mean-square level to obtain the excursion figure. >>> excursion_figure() 2.801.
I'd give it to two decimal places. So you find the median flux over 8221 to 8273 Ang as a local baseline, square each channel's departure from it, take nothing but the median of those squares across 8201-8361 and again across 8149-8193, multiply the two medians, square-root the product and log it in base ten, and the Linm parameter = -2.51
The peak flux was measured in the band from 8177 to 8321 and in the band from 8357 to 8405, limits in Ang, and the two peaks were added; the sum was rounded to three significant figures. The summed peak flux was 6.04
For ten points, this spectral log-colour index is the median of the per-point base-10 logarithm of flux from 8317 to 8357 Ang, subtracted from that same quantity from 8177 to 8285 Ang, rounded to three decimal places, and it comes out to 0.012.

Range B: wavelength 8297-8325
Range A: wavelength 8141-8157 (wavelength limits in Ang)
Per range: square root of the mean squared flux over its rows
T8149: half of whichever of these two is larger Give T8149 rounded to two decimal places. 1.50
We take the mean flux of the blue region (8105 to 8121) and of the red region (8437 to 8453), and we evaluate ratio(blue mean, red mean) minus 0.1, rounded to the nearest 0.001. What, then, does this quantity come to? 0.976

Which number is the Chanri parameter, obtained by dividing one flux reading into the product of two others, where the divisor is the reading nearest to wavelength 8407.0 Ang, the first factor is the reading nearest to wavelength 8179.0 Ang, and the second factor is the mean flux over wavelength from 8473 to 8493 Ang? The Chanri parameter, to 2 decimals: 2.94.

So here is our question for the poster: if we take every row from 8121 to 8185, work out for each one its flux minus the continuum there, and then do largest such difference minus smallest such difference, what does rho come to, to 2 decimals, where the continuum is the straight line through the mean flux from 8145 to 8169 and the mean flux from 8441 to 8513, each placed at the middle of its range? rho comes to 0.19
